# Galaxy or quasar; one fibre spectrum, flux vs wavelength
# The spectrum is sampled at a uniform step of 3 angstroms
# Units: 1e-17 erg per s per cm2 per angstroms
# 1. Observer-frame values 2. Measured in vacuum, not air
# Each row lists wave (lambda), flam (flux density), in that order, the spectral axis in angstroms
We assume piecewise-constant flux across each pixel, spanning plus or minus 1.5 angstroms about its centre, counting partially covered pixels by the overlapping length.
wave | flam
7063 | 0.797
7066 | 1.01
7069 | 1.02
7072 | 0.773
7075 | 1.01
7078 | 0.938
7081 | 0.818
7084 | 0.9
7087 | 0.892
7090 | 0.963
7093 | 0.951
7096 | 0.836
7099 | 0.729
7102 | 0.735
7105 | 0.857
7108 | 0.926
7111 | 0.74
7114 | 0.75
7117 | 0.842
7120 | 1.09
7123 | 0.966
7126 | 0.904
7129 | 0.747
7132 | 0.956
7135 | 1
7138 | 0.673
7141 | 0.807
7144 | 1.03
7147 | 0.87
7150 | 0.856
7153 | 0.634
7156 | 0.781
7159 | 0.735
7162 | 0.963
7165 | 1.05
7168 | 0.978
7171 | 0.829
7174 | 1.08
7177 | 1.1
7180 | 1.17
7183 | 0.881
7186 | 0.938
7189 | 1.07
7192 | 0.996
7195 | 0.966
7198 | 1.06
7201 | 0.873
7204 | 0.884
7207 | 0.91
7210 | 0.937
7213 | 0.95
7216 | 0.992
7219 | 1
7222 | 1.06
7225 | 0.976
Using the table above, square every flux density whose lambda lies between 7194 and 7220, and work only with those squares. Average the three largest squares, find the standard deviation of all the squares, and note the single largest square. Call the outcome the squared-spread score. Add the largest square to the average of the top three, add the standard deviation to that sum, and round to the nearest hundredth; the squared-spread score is 2.27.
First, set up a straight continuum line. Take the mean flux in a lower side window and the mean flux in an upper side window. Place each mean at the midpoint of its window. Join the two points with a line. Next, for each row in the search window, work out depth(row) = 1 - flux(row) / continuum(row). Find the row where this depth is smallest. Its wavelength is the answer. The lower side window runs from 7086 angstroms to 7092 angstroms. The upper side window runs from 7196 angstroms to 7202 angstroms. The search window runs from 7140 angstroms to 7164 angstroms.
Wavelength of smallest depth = 7144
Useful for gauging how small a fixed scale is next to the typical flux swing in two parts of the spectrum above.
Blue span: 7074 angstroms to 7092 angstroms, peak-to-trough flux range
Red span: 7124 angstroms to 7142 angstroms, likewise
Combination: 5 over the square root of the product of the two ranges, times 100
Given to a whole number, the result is 1995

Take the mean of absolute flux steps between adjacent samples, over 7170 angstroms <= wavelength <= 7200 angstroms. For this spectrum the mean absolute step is 0.11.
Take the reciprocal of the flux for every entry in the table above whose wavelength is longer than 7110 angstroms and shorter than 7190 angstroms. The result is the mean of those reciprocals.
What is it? 1.133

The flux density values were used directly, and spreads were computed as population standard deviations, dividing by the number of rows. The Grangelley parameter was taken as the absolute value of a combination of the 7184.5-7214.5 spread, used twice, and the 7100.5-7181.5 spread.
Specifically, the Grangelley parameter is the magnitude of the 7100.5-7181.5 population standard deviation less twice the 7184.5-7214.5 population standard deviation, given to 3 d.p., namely 0.013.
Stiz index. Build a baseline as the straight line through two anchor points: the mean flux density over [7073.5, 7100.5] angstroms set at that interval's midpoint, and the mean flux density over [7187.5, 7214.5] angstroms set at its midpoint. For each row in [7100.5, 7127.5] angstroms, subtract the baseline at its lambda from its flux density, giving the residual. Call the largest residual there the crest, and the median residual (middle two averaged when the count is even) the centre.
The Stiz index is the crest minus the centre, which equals 0.22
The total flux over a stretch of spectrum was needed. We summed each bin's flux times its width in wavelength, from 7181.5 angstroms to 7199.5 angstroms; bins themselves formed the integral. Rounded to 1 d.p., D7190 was 17.7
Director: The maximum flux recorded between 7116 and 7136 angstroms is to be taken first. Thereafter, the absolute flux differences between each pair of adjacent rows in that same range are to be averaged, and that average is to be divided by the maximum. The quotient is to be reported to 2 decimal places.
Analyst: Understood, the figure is 0.13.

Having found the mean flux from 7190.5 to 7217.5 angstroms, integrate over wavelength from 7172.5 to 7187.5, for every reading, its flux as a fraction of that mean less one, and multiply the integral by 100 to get 129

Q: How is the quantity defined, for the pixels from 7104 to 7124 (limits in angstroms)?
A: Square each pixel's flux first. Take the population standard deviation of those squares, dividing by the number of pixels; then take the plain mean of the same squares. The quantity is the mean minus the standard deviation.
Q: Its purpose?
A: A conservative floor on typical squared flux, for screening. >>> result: 0.58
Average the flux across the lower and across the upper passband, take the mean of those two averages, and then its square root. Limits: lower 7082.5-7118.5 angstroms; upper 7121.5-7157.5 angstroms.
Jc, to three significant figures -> 0.921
